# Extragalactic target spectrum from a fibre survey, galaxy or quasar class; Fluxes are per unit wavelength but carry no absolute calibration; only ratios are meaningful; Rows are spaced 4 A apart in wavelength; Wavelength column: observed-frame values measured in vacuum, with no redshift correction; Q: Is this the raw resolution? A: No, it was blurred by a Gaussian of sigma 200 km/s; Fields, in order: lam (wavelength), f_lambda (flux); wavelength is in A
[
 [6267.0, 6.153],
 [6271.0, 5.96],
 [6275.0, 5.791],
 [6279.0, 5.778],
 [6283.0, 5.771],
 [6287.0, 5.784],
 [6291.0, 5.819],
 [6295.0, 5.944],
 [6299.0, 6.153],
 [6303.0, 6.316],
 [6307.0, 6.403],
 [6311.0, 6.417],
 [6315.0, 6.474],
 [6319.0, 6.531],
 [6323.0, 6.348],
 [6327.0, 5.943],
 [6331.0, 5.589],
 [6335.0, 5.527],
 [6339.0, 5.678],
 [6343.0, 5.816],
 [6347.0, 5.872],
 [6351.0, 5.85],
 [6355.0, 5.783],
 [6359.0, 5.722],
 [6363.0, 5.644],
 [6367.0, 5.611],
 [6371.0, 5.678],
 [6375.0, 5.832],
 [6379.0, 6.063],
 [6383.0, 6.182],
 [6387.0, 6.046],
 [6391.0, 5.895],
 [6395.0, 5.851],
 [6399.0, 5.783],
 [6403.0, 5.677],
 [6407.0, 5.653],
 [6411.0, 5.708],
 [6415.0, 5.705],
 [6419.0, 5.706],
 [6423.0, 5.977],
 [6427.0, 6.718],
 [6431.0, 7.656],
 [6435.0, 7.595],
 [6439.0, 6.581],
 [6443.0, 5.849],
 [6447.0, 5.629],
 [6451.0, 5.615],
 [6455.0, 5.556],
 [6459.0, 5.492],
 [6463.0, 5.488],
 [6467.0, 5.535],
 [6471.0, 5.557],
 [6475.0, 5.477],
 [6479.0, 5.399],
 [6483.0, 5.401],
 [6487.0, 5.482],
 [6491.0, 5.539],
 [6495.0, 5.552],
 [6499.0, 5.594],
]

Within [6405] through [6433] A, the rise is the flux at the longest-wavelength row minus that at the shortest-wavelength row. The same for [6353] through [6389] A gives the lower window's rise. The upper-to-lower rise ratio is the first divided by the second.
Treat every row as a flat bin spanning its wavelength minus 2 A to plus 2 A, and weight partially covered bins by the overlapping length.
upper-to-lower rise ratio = 7.6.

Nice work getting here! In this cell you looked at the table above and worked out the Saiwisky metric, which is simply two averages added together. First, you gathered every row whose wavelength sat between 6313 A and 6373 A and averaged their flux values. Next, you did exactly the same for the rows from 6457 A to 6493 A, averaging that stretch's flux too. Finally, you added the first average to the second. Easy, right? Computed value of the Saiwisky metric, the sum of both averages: 11.4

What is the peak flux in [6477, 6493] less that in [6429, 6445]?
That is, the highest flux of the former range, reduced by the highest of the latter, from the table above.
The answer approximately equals -2.1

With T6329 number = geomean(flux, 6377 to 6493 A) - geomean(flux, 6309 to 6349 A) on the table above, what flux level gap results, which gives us -0.14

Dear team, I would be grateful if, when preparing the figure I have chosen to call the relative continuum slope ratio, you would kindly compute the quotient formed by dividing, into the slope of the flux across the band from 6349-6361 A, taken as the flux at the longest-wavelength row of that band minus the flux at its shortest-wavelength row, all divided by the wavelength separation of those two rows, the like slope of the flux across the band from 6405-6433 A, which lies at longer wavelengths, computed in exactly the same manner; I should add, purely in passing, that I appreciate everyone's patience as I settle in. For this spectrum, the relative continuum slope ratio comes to -0.19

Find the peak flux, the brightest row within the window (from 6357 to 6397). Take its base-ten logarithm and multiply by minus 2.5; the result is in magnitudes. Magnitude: -1.98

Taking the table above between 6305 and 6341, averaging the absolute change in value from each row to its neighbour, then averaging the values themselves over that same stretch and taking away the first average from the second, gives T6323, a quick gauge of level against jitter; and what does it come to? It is 5.94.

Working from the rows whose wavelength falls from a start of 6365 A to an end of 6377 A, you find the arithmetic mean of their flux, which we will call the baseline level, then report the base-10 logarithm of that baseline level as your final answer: 0.76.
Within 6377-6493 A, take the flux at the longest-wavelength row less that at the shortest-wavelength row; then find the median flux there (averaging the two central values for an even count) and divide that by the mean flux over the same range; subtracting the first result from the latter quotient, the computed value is 1.49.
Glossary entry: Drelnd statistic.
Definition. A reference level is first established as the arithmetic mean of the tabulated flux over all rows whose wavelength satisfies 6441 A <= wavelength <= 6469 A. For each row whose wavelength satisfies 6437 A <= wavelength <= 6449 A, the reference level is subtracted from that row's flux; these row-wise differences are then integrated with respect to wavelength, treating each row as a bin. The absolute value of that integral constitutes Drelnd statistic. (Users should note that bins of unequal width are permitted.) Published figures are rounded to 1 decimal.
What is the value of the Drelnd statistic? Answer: 5.1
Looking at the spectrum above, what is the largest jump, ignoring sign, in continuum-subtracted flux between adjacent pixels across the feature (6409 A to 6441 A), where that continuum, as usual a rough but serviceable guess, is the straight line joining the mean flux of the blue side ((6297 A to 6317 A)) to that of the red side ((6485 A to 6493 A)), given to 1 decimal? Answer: 1.0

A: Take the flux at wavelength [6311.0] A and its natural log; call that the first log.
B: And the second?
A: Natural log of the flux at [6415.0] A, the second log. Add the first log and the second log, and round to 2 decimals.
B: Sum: 3.60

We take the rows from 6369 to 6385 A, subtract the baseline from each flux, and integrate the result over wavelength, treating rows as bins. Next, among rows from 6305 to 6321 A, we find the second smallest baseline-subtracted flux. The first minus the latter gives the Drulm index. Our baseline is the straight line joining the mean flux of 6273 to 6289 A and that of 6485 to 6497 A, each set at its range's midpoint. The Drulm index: 3.7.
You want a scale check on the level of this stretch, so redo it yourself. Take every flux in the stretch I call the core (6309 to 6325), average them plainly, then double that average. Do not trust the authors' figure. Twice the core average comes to 12.9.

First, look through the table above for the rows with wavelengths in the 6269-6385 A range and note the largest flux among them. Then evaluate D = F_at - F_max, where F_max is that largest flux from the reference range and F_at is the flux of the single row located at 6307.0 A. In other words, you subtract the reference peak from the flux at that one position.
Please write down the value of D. -0.1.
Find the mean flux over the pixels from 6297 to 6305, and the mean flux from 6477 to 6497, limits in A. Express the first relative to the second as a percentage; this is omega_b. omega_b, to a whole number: 114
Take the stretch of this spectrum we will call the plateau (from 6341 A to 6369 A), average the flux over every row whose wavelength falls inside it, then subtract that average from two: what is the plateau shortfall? -3.76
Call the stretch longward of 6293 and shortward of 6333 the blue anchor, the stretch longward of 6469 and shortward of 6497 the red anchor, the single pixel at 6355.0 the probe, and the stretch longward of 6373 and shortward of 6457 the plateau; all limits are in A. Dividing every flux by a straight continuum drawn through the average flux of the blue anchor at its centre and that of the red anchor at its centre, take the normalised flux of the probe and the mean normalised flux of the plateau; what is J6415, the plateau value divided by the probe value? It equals 1.10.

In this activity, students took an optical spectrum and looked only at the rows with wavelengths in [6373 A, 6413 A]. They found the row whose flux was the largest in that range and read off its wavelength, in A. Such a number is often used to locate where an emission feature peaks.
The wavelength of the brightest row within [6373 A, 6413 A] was 6383.0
